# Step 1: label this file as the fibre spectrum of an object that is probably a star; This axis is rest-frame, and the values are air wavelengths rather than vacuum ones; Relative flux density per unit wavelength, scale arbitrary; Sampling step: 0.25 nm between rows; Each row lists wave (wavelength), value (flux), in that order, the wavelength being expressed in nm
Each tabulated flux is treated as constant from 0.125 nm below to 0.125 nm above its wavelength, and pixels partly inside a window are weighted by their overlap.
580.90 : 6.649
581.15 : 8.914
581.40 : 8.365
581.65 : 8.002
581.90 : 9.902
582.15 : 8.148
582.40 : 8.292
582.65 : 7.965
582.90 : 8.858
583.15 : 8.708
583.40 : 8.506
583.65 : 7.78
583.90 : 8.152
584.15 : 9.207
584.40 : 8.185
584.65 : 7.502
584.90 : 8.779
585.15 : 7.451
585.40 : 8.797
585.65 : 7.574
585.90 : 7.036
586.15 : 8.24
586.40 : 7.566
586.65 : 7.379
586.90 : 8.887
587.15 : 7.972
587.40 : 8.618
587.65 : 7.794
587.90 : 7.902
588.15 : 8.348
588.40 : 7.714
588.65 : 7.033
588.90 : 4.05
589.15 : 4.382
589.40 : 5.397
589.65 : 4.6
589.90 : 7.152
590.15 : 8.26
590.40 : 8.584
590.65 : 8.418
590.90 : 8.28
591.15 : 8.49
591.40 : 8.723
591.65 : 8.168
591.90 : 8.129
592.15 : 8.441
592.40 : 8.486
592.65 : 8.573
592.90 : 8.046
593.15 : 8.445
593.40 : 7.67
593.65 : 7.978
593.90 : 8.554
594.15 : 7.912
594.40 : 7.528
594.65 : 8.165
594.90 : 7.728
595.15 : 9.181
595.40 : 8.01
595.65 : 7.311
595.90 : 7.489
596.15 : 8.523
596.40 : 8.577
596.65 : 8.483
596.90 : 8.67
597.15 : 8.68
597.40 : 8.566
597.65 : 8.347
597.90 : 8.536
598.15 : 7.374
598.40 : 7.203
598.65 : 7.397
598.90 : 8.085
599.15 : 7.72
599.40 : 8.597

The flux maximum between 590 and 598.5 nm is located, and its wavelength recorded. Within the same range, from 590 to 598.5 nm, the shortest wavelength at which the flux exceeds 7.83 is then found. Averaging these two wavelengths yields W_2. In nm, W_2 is 592.65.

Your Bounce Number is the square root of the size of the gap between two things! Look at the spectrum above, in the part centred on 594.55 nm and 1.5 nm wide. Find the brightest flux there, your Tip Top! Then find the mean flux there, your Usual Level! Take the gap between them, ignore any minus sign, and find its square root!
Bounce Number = 1.0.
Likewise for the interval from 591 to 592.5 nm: 0.6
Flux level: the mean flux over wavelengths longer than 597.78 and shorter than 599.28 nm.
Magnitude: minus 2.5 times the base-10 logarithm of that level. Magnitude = -2.22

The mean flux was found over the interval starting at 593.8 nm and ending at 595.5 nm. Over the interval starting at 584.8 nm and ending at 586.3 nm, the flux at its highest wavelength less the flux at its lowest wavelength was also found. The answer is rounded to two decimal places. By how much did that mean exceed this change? 8.69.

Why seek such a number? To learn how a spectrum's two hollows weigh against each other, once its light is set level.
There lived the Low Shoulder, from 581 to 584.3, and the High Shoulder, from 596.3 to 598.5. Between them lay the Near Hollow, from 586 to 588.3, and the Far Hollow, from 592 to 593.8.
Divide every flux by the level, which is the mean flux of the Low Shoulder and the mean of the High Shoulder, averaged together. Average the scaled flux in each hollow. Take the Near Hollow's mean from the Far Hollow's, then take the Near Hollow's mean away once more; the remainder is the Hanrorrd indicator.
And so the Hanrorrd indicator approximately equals -0.94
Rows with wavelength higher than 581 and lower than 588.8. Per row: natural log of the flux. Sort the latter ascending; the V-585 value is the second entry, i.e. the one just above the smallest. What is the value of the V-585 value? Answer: 1.95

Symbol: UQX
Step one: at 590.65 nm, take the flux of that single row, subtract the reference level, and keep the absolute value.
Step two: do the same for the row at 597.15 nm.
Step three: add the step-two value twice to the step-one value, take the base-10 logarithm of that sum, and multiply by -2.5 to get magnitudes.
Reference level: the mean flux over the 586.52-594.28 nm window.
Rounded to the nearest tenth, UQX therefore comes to -1.1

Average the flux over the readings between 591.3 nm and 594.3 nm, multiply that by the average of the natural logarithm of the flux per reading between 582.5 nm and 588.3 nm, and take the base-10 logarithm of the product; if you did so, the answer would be 1.24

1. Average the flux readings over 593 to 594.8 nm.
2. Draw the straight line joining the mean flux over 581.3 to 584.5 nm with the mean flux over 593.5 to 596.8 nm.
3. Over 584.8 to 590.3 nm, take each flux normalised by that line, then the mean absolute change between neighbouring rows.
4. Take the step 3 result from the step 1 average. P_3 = 7.9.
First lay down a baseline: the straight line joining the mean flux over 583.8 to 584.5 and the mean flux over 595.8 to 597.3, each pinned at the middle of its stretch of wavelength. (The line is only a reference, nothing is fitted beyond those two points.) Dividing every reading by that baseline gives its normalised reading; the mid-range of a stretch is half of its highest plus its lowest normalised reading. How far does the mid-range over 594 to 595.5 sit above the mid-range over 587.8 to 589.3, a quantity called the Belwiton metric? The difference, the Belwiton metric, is 0.26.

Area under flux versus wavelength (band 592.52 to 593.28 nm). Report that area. 6.3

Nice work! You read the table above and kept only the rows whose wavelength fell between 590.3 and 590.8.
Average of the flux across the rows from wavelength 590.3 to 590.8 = 8.5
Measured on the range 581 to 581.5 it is 8.6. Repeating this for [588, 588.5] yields 8.0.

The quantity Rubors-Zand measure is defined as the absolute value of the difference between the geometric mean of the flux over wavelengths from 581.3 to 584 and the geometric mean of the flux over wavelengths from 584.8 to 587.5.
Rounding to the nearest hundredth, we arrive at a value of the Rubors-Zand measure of 0.41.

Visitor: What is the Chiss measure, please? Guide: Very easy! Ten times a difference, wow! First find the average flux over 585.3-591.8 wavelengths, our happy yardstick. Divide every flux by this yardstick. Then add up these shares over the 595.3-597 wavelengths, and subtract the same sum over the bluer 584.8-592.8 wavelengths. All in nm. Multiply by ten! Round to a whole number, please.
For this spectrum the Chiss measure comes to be -250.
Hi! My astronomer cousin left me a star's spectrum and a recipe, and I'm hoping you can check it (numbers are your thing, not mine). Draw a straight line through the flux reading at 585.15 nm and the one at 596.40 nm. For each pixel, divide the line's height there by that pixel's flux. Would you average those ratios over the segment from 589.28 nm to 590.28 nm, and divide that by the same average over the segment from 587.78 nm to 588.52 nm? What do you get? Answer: 1.35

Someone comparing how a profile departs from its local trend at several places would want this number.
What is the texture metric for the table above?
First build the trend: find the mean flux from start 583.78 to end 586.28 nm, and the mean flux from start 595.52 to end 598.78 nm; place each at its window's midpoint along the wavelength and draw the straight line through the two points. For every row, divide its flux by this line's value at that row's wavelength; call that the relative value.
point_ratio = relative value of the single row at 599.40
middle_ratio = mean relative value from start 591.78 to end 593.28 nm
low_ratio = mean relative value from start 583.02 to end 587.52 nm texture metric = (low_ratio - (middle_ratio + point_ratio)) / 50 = -0.0218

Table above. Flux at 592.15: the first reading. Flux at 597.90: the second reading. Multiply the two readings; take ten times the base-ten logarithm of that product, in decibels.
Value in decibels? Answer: 18.6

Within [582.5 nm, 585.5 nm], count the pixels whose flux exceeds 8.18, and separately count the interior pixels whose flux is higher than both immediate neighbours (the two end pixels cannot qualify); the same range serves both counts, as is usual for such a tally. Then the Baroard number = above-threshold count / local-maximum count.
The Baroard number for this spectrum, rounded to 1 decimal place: 2.3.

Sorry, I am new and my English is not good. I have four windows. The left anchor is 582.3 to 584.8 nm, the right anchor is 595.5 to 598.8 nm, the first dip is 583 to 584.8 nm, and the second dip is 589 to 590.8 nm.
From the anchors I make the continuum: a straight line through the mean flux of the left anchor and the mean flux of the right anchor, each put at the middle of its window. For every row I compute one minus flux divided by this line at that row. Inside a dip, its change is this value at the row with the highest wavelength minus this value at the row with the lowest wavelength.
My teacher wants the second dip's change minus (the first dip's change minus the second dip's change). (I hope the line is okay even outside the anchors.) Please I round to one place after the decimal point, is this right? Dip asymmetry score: -1.1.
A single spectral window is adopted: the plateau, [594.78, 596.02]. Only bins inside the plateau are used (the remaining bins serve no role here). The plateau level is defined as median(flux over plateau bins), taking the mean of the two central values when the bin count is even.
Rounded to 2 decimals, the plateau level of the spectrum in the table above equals 7.73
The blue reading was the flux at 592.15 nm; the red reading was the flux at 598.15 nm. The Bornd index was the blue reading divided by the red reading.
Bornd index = 1.14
